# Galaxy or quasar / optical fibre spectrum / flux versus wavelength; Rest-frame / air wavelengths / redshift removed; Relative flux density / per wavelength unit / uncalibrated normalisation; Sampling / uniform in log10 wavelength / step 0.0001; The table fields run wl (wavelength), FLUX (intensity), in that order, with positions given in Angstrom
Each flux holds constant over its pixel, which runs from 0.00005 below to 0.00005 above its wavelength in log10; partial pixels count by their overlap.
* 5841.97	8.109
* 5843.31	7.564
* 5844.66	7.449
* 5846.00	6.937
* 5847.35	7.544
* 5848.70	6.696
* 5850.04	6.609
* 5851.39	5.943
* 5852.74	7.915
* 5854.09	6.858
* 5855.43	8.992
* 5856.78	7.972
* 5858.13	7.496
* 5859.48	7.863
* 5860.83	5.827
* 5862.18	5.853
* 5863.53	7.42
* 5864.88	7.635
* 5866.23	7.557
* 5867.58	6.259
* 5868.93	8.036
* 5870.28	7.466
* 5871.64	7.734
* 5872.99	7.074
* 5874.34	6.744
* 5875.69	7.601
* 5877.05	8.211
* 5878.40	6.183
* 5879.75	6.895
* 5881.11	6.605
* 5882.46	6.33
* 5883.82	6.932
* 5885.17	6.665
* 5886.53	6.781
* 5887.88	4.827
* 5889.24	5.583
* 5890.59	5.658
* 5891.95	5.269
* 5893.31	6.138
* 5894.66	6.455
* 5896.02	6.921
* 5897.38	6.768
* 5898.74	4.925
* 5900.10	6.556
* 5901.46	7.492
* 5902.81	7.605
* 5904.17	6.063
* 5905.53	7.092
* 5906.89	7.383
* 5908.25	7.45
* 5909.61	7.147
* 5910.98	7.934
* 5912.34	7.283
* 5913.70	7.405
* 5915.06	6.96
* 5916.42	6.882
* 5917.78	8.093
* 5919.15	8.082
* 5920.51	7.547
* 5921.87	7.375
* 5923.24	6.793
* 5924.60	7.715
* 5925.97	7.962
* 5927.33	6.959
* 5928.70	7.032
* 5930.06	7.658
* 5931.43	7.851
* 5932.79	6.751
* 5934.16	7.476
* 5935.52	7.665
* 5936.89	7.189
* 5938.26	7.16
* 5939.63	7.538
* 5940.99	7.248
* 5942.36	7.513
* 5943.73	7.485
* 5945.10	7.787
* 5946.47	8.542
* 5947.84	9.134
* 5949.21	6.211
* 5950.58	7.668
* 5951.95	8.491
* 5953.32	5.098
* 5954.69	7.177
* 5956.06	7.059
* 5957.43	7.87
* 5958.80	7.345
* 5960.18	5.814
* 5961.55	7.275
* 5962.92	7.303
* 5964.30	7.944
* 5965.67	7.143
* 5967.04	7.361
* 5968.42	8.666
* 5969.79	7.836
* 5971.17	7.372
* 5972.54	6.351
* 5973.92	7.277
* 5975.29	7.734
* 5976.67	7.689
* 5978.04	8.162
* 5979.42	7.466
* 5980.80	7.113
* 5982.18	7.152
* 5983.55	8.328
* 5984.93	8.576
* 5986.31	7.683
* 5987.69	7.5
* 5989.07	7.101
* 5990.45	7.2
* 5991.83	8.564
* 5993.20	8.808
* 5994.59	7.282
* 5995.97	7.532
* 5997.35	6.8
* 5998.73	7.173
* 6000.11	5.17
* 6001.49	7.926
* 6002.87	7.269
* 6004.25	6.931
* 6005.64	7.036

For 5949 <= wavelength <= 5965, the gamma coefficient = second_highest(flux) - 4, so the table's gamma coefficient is 3.94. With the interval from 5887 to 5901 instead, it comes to 2.77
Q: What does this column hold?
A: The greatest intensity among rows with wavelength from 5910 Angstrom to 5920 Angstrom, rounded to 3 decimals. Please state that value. 8.093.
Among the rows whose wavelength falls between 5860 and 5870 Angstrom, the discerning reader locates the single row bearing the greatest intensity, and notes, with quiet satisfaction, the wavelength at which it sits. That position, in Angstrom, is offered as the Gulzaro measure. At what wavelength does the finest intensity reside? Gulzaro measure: 5868.93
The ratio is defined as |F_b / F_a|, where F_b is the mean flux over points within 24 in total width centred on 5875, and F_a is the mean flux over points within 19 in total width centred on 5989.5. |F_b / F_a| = 0.93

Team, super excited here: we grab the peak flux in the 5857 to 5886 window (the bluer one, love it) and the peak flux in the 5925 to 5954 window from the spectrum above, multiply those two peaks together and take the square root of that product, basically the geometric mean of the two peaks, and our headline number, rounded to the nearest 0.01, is 8.66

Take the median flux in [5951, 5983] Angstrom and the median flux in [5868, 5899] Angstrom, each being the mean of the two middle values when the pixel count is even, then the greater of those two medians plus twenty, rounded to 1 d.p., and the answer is 27.3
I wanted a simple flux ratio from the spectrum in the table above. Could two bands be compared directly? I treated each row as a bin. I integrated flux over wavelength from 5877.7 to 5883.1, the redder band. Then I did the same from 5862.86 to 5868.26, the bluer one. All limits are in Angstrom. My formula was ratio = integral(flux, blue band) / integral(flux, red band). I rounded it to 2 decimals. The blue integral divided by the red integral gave 1.11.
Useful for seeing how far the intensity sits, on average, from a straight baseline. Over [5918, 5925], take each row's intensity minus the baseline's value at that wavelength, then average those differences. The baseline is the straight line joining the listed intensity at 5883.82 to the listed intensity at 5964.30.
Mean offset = 0.1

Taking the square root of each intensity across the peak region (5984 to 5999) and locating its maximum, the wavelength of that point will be 5993.20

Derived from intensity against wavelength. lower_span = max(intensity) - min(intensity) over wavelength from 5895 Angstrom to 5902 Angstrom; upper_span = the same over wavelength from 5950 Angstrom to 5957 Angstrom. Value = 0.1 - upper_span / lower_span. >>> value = -1.2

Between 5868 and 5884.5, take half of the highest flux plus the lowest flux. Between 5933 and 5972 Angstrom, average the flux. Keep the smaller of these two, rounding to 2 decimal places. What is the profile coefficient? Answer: 7.20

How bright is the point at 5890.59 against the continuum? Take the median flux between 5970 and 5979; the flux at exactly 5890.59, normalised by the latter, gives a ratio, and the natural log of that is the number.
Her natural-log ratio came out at -0.29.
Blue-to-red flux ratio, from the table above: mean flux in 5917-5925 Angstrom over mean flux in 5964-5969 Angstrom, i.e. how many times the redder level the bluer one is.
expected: 0.98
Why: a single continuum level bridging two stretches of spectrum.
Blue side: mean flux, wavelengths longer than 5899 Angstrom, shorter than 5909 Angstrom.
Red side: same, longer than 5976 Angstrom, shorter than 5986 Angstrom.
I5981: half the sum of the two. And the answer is 7.4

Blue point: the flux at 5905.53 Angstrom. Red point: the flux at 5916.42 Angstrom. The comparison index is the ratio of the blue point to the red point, 1.03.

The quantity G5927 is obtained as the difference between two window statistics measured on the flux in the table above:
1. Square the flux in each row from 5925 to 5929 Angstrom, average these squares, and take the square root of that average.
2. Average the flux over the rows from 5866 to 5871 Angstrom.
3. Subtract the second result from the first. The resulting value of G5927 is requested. 0.0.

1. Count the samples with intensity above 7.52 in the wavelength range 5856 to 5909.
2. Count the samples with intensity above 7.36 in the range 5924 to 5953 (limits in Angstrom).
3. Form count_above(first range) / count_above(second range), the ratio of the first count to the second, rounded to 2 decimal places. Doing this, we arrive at 0.64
